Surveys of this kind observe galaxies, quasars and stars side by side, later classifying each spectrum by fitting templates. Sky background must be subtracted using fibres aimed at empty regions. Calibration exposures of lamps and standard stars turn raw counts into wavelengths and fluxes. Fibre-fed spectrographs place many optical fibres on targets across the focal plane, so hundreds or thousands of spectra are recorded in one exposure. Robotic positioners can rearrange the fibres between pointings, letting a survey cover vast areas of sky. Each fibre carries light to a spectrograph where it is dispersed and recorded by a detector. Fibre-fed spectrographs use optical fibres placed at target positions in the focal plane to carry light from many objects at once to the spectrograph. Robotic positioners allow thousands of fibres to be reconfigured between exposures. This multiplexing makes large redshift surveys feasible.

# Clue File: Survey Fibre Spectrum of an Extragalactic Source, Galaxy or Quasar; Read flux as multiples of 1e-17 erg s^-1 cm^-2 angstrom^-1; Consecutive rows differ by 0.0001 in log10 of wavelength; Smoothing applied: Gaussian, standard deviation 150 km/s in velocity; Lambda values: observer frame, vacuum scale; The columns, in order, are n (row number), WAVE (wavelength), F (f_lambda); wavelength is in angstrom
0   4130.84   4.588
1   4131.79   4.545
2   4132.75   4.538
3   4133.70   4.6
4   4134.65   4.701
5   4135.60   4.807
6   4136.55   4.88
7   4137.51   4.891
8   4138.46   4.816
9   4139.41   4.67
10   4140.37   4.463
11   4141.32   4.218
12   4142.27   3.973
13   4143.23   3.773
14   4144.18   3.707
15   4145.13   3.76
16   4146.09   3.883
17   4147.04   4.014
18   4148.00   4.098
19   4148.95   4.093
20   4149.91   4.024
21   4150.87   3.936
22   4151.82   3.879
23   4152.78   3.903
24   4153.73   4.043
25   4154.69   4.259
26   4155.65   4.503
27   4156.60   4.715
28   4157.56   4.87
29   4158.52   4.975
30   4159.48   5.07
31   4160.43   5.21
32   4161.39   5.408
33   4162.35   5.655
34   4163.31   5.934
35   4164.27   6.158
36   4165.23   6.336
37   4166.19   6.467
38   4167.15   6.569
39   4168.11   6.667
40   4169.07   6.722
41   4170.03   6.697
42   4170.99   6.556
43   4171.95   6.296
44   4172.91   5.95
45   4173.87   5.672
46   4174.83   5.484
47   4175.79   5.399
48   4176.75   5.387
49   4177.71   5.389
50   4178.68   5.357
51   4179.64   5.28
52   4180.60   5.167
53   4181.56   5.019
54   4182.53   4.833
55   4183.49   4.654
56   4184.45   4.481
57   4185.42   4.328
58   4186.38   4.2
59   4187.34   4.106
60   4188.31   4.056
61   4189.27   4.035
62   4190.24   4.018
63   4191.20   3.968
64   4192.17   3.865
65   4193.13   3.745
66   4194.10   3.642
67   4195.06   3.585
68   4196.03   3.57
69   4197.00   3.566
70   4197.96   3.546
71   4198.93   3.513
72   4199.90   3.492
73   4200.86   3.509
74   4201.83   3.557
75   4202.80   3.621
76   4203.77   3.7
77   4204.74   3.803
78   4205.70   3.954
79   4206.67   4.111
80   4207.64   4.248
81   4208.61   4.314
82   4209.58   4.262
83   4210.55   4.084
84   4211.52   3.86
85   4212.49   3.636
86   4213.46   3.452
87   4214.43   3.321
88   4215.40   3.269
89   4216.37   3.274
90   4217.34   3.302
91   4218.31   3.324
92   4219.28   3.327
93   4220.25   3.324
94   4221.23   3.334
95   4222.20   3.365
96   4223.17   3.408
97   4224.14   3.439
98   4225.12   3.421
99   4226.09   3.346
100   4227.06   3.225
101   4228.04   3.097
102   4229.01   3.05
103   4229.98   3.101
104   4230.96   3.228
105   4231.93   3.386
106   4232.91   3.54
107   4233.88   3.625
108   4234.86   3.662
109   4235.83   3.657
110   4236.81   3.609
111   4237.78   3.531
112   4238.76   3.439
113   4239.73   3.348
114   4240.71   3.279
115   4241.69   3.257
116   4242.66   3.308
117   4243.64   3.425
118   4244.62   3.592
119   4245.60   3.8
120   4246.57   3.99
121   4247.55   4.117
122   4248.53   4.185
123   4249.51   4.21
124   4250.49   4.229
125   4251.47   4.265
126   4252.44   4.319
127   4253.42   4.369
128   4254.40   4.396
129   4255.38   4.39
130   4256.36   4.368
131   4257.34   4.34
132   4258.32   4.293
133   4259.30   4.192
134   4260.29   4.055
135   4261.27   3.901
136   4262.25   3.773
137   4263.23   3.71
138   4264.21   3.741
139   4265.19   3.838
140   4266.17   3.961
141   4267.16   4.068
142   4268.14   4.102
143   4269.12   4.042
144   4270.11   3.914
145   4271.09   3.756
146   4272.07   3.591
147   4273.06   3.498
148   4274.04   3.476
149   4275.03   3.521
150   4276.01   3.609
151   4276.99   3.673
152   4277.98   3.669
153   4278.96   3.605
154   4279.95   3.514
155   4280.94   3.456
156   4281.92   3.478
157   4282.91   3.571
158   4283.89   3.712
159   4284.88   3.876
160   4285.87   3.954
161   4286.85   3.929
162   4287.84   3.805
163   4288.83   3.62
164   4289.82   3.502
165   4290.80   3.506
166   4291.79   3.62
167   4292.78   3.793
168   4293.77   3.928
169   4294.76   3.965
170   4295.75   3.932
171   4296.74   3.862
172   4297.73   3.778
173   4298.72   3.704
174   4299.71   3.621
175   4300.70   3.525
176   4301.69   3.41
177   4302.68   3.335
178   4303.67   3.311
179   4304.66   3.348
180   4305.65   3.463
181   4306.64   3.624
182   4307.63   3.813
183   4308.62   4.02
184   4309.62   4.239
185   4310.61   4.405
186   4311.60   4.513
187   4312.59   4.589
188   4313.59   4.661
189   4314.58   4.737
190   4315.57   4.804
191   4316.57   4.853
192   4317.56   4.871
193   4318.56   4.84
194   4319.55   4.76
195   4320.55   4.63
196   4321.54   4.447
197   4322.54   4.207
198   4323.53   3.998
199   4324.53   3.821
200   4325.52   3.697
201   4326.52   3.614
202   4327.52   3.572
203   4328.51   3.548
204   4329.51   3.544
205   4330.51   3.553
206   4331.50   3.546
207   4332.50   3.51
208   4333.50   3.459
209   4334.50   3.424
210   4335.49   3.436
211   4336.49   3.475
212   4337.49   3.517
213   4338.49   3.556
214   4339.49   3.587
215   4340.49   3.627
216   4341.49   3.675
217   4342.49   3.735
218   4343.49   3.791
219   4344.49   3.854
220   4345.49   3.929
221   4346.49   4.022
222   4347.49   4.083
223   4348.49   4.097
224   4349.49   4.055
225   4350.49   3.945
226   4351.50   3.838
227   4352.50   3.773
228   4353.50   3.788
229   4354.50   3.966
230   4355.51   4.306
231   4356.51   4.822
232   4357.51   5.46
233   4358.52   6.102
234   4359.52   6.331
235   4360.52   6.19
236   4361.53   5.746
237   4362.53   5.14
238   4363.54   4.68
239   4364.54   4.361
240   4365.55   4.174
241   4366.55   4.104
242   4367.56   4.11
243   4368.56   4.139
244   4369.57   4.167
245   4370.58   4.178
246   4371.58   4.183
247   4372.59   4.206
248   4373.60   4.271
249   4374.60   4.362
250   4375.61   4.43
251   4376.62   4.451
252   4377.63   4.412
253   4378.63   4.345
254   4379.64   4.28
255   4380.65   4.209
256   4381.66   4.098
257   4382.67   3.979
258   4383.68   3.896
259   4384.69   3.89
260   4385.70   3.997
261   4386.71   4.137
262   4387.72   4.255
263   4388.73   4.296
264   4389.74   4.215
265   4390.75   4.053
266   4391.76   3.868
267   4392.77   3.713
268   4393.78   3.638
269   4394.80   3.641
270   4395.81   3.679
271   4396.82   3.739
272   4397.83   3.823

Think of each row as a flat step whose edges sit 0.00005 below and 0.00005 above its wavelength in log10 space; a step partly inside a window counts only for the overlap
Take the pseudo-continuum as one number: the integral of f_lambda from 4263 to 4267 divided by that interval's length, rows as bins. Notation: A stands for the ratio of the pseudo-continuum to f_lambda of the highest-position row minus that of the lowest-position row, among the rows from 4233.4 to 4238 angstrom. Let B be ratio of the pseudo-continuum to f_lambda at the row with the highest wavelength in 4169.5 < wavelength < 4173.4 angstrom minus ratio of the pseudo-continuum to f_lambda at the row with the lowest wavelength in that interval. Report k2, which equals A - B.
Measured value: -0.04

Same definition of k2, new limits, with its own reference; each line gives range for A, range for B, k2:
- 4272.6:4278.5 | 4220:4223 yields -0.04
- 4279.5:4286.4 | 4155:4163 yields 0.05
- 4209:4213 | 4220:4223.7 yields 0.18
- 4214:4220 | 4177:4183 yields -0.08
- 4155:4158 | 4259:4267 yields -0.12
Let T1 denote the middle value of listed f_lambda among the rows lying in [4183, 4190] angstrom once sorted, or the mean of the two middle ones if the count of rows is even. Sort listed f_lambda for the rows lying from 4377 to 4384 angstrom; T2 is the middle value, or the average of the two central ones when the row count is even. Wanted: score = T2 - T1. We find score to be 0.01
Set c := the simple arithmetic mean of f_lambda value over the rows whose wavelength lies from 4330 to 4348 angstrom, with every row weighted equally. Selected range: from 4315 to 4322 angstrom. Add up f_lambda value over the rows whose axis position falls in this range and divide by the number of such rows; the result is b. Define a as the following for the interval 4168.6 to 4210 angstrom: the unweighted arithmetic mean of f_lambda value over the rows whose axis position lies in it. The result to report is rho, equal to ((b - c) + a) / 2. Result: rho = 2.8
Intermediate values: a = 4.53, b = 4.7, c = 3.65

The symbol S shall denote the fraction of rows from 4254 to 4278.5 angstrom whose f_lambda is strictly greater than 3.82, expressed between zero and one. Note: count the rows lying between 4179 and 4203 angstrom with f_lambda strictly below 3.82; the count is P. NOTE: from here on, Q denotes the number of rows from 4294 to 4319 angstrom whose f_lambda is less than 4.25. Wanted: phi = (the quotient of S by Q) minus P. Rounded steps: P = 11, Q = 16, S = 0.56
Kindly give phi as -11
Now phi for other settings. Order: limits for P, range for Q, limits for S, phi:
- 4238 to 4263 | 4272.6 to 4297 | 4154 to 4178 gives -9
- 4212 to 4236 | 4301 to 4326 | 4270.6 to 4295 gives -25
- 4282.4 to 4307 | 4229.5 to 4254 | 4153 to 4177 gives -18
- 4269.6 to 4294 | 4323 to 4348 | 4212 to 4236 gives -20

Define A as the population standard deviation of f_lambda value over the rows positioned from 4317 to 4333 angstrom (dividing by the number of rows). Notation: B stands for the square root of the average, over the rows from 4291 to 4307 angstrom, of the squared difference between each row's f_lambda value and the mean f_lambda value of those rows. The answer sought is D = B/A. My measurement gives 0.4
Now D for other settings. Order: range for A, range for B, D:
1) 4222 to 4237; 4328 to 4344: 0.5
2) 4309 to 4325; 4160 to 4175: 1.6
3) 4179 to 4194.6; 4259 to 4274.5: 0.4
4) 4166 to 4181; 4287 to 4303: 0.3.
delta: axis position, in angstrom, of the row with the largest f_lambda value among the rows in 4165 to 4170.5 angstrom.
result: 4169.07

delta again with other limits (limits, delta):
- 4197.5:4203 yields 4202.80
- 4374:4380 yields 4376.62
